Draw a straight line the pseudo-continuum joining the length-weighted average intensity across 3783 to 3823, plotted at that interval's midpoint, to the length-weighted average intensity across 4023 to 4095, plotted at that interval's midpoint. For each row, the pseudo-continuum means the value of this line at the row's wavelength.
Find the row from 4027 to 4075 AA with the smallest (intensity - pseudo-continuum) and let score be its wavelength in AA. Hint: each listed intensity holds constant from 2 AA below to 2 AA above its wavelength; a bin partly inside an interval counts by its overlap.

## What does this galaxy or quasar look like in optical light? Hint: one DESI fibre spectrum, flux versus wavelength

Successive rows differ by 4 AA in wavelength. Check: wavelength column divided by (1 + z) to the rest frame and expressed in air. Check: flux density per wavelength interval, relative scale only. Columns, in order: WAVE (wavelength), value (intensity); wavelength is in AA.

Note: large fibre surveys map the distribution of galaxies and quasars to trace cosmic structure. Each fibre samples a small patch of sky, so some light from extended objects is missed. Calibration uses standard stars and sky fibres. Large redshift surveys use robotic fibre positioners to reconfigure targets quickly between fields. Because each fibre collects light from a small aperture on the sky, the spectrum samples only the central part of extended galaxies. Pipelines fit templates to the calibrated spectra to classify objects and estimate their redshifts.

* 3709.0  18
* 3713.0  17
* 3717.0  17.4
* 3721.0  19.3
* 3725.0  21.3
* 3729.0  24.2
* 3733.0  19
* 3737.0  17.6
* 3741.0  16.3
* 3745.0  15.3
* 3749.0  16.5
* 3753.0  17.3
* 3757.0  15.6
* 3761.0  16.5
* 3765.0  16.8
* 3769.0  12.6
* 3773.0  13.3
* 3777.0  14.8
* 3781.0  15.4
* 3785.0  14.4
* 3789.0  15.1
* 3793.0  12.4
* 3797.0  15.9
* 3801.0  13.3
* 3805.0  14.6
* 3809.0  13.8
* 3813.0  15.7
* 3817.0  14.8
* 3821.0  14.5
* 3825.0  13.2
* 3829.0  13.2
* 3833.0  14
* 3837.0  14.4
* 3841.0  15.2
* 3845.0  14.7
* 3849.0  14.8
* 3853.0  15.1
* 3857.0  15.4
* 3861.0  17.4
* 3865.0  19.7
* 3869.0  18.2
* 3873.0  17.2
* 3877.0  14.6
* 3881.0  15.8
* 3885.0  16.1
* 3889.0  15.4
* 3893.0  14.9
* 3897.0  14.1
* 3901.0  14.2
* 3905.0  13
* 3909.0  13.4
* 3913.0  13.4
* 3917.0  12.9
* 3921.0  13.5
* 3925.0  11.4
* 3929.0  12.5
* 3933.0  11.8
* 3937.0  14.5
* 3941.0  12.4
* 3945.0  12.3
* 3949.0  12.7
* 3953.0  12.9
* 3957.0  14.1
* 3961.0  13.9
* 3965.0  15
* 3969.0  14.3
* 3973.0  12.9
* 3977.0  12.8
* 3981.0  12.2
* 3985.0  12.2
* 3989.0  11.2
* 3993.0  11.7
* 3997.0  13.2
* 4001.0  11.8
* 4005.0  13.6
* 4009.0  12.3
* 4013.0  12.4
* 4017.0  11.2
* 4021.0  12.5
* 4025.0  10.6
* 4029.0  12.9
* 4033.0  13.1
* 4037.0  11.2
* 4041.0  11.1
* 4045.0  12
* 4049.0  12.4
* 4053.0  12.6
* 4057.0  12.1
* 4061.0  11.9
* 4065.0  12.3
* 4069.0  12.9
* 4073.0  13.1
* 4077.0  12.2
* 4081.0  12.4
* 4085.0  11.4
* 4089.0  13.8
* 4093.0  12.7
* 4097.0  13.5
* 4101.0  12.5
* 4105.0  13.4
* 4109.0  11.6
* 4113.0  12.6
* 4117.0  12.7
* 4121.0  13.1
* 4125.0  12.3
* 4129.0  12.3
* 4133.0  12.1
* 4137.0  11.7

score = 4041.0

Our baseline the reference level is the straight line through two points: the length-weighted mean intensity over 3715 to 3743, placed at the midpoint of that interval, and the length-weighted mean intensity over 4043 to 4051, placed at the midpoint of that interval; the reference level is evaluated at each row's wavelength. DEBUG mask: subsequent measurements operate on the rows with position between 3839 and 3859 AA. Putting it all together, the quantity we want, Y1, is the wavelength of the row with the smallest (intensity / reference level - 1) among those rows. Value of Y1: 3845.0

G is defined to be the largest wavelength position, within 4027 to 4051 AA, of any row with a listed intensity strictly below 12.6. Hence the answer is 4049.0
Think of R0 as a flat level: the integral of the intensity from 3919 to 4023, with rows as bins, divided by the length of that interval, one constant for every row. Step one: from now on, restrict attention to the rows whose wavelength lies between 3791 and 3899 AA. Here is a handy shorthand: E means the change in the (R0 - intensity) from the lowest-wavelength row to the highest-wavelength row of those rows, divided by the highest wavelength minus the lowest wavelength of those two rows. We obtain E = -0.02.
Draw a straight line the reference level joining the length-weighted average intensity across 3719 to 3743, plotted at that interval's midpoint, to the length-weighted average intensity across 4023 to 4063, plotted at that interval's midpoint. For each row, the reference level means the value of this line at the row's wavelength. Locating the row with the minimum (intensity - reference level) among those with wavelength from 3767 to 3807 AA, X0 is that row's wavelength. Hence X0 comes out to 3769.0 AA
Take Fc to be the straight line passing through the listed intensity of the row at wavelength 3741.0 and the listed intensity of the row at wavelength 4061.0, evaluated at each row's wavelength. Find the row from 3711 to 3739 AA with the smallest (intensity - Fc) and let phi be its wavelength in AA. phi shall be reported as 3713.0 AA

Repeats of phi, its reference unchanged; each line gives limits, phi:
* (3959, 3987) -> 3981.0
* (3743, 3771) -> 3769.0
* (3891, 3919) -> 3905.0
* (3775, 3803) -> 3793.0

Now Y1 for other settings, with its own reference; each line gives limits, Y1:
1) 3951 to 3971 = 3953.0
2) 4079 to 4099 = 4085.0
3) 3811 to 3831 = 3825.0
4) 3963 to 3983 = 3981.0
